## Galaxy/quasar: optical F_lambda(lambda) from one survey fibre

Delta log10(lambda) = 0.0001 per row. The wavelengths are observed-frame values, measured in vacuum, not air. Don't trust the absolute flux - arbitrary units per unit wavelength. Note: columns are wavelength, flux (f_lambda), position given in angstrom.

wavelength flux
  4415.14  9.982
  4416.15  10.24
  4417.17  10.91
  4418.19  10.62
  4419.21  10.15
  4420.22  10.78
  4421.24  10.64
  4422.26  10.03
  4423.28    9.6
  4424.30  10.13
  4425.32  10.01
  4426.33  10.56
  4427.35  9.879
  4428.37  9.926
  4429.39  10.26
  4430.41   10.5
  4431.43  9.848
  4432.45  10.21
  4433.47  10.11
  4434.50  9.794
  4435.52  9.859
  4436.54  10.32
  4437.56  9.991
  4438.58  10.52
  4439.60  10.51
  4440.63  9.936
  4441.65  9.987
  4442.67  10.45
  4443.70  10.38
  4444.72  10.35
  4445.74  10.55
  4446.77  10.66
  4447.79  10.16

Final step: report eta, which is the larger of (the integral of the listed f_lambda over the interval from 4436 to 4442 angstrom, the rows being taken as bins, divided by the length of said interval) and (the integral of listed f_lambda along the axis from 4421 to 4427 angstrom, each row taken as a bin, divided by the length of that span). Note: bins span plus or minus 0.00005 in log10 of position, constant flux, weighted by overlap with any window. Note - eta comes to 10.2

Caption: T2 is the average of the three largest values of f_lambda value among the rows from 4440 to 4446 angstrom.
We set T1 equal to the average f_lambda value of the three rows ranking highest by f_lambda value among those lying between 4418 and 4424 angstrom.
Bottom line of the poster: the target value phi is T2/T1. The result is 0.98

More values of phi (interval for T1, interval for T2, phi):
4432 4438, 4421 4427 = 1.02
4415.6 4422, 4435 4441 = 0.97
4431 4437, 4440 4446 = 1.02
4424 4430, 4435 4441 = 1.01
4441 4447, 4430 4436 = 0.97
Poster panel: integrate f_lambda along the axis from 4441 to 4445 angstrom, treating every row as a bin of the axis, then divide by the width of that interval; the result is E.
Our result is 10.3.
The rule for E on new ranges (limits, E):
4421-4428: 10.1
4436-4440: 10.3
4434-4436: 9.8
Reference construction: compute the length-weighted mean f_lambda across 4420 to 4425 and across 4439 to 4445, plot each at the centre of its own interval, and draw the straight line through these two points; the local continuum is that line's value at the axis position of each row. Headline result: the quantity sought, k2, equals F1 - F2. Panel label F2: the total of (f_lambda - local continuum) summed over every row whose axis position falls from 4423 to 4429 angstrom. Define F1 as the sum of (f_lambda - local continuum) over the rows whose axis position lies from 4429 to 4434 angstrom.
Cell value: 0.90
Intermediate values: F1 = -0.2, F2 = -1.1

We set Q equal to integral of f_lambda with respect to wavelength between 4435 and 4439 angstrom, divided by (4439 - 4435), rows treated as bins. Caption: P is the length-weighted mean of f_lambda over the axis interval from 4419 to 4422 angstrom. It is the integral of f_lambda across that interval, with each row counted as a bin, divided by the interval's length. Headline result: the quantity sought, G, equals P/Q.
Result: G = 1.03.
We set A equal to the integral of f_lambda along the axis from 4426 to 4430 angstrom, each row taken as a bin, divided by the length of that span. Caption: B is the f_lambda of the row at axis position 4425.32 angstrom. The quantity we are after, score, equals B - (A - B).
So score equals 9.9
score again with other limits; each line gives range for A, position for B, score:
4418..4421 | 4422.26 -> 9.5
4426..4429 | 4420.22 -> 11.5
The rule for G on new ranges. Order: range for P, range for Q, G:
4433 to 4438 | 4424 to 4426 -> 0.99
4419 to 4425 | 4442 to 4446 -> 0.98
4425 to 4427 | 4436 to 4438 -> 1.01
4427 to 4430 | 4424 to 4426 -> 0.99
